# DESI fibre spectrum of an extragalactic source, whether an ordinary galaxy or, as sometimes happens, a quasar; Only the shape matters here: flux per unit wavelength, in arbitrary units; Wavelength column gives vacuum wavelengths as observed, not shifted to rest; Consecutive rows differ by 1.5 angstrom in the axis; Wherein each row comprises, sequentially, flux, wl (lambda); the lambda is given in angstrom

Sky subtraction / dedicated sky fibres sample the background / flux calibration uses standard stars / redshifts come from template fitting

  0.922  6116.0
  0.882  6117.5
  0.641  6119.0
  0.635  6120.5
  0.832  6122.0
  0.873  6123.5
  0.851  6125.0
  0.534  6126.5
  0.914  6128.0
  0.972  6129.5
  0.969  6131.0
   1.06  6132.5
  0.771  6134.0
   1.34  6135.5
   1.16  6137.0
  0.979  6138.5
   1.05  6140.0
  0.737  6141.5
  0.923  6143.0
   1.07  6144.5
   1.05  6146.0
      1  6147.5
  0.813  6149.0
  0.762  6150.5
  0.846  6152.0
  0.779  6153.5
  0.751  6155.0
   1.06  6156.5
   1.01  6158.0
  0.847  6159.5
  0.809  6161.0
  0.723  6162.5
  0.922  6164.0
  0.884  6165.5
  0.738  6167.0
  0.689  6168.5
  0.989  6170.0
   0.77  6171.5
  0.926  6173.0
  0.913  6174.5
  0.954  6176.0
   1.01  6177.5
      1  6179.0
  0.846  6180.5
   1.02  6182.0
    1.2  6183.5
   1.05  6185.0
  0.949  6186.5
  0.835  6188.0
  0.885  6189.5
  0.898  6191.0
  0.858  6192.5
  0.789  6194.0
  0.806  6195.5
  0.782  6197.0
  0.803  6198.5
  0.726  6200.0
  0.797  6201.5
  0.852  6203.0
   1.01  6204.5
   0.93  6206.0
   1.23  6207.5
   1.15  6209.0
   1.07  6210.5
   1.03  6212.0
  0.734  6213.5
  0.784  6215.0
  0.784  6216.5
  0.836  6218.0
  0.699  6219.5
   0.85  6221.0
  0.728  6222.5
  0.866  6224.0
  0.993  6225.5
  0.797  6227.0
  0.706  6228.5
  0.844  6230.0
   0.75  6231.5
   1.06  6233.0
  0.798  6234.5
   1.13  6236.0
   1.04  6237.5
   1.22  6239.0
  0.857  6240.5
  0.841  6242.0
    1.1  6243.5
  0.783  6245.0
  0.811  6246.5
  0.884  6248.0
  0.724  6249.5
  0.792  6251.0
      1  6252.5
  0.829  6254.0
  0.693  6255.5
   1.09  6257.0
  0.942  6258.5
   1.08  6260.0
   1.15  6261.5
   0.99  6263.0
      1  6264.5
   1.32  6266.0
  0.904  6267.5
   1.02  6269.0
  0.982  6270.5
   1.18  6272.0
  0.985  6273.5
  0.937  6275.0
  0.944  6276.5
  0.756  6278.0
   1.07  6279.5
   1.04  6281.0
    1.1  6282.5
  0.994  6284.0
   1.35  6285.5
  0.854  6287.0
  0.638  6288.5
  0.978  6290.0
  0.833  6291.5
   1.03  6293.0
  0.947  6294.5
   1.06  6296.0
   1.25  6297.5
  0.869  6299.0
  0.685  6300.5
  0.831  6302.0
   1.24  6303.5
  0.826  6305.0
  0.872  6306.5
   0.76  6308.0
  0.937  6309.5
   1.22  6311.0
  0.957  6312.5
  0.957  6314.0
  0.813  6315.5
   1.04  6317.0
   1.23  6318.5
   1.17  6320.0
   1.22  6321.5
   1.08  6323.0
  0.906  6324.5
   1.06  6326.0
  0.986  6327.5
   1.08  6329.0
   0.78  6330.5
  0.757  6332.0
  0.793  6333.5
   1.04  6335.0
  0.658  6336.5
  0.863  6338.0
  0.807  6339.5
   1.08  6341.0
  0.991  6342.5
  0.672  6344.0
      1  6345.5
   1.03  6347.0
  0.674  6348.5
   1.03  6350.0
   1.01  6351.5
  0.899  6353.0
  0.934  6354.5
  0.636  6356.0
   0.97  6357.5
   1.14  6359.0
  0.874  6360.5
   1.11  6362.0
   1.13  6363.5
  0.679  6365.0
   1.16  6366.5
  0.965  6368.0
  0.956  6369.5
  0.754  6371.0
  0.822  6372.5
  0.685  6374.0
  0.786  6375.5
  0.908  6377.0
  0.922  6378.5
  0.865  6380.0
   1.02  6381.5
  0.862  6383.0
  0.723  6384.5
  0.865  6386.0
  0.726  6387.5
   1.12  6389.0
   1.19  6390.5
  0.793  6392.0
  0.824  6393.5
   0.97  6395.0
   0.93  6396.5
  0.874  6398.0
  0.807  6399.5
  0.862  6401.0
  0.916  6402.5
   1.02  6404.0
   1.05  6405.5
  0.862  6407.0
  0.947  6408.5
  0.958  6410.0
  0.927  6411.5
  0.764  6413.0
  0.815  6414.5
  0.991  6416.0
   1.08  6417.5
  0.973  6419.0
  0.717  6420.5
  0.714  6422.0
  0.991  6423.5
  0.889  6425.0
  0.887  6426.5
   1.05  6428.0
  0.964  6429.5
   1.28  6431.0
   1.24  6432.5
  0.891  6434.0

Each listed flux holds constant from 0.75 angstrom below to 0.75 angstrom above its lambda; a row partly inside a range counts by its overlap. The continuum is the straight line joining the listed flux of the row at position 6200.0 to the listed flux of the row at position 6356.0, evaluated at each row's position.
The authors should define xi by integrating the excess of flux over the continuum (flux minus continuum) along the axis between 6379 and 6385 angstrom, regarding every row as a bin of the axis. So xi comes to 1.5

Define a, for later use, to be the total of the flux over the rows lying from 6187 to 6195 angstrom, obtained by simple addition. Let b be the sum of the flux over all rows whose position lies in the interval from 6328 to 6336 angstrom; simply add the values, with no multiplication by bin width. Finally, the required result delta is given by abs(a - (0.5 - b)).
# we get 8.2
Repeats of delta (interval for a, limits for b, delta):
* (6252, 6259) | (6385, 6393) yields 8.7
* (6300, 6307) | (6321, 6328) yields 9.2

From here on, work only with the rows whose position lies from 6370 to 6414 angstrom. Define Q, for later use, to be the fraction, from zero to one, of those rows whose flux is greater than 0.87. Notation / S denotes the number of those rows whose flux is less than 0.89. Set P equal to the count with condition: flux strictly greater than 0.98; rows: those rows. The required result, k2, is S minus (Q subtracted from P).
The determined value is 11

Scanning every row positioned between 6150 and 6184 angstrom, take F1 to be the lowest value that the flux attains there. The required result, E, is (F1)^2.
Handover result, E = 0.47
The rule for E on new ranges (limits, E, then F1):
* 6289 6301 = 0.47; 0.685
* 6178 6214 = 0.53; 0.726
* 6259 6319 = 0.41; 0.638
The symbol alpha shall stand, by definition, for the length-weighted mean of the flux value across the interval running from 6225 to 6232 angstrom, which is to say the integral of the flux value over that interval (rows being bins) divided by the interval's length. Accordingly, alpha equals 0.81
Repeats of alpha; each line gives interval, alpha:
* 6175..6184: 1.00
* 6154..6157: 0.88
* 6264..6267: 1.15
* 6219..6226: 0.83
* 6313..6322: 1.06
